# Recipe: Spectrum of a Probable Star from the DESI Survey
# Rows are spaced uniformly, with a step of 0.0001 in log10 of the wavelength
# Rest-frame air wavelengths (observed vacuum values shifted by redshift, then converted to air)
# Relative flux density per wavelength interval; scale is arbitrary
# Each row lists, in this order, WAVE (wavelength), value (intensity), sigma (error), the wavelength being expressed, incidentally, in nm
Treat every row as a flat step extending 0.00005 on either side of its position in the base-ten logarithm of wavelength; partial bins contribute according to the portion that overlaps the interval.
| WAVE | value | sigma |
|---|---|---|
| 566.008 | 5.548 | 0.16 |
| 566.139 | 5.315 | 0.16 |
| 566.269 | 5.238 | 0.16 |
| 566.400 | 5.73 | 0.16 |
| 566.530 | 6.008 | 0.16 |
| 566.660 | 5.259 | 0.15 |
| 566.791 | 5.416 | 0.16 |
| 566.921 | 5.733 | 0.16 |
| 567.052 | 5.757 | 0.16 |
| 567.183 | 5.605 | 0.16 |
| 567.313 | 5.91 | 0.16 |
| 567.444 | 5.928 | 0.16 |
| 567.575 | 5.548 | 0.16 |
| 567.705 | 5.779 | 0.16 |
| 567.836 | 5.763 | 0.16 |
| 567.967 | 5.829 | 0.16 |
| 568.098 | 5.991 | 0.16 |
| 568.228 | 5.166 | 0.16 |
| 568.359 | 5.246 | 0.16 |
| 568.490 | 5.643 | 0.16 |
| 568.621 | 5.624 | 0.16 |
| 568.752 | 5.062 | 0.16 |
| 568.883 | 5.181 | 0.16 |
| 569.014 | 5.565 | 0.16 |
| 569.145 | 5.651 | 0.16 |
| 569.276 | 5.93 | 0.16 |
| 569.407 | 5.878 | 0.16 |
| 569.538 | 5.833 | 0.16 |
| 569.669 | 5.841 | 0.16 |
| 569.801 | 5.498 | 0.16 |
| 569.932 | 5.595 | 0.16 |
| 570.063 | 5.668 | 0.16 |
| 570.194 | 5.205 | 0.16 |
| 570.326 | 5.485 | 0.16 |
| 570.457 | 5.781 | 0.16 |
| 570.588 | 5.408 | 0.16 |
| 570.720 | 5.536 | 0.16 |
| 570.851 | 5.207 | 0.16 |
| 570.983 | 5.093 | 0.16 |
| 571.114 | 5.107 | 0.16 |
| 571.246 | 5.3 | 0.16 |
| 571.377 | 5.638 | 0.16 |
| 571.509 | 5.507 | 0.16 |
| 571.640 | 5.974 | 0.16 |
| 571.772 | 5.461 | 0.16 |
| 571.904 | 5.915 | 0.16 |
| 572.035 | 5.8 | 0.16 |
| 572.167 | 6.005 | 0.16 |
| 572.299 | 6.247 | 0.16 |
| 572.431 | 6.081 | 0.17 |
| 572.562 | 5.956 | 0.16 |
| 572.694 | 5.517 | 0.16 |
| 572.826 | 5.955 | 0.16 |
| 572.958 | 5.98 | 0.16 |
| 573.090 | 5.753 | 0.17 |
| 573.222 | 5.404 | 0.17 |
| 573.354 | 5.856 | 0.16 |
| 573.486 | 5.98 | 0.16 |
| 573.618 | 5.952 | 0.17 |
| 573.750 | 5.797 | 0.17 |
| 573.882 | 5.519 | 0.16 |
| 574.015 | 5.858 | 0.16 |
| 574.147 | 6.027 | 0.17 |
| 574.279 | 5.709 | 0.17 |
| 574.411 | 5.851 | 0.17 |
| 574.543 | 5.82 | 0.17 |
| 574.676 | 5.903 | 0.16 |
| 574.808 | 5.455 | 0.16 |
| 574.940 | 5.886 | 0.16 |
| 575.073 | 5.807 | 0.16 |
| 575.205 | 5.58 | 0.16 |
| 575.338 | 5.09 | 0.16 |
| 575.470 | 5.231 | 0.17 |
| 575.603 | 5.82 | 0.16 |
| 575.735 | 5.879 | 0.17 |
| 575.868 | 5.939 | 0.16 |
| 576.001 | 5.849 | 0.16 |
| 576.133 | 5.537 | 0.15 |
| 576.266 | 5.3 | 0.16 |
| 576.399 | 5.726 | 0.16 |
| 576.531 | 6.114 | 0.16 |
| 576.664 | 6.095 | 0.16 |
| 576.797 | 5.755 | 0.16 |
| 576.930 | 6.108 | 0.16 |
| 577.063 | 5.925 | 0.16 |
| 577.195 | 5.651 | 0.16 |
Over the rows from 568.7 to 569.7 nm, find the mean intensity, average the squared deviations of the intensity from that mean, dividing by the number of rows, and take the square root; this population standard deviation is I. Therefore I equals 0.31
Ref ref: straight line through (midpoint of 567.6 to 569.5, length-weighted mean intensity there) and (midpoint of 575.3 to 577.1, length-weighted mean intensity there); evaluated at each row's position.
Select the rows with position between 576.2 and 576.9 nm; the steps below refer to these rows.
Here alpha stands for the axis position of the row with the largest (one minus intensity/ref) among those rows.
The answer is 576.266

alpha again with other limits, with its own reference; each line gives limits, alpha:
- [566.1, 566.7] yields 566.269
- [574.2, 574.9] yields 574.808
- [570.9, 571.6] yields 570.983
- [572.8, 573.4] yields 573.222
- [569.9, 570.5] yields 570.194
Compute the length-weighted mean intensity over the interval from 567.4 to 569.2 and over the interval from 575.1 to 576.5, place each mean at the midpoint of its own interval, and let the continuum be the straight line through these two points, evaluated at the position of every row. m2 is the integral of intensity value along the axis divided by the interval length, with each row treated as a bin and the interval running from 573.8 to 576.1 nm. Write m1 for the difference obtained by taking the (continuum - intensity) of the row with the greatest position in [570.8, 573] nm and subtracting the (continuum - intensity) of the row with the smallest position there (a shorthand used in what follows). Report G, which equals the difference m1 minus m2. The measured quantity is -6.48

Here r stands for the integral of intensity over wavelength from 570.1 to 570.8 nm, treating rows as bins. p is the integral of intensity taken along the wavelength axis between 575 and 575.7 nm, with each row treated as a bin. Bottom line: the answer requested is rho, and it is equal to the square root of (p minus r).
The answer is 0.16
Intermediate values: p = 3.87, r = 3.84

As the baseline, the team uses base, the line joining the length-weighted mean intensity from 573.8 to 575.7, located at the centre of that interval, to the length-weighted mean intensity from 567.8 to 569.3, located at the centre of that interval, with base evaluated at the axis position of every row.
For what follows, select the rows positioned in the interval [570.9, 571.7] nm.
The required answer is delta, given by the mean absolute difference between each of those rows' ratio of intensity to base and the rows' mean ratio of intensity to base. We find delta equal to 0.047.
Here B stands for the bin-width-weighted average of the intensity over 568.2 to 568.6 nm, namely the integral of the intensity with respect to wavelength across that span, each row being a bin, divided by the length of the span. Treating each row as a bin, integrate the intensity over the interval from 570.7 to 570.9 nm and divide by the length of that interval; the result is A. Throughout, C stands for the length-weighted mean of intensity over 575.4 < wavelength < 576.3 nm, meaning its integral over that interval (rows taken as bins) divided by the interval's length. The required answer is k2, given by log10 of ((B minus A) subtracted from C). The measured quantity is 0.75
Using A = 5.4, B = 5.395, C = 5.66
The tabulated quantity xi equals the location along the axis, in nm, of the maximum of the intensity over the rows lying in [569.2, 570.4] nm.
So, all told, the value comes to 569.276 nm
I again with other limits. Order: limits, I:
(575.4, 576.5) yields 0.26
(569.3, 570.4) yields 0.21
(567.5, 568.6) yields 0.27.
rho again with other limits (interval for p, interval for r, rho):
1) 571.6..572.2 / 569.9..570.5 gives 0.41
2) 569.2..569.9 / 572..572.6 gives 0.65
